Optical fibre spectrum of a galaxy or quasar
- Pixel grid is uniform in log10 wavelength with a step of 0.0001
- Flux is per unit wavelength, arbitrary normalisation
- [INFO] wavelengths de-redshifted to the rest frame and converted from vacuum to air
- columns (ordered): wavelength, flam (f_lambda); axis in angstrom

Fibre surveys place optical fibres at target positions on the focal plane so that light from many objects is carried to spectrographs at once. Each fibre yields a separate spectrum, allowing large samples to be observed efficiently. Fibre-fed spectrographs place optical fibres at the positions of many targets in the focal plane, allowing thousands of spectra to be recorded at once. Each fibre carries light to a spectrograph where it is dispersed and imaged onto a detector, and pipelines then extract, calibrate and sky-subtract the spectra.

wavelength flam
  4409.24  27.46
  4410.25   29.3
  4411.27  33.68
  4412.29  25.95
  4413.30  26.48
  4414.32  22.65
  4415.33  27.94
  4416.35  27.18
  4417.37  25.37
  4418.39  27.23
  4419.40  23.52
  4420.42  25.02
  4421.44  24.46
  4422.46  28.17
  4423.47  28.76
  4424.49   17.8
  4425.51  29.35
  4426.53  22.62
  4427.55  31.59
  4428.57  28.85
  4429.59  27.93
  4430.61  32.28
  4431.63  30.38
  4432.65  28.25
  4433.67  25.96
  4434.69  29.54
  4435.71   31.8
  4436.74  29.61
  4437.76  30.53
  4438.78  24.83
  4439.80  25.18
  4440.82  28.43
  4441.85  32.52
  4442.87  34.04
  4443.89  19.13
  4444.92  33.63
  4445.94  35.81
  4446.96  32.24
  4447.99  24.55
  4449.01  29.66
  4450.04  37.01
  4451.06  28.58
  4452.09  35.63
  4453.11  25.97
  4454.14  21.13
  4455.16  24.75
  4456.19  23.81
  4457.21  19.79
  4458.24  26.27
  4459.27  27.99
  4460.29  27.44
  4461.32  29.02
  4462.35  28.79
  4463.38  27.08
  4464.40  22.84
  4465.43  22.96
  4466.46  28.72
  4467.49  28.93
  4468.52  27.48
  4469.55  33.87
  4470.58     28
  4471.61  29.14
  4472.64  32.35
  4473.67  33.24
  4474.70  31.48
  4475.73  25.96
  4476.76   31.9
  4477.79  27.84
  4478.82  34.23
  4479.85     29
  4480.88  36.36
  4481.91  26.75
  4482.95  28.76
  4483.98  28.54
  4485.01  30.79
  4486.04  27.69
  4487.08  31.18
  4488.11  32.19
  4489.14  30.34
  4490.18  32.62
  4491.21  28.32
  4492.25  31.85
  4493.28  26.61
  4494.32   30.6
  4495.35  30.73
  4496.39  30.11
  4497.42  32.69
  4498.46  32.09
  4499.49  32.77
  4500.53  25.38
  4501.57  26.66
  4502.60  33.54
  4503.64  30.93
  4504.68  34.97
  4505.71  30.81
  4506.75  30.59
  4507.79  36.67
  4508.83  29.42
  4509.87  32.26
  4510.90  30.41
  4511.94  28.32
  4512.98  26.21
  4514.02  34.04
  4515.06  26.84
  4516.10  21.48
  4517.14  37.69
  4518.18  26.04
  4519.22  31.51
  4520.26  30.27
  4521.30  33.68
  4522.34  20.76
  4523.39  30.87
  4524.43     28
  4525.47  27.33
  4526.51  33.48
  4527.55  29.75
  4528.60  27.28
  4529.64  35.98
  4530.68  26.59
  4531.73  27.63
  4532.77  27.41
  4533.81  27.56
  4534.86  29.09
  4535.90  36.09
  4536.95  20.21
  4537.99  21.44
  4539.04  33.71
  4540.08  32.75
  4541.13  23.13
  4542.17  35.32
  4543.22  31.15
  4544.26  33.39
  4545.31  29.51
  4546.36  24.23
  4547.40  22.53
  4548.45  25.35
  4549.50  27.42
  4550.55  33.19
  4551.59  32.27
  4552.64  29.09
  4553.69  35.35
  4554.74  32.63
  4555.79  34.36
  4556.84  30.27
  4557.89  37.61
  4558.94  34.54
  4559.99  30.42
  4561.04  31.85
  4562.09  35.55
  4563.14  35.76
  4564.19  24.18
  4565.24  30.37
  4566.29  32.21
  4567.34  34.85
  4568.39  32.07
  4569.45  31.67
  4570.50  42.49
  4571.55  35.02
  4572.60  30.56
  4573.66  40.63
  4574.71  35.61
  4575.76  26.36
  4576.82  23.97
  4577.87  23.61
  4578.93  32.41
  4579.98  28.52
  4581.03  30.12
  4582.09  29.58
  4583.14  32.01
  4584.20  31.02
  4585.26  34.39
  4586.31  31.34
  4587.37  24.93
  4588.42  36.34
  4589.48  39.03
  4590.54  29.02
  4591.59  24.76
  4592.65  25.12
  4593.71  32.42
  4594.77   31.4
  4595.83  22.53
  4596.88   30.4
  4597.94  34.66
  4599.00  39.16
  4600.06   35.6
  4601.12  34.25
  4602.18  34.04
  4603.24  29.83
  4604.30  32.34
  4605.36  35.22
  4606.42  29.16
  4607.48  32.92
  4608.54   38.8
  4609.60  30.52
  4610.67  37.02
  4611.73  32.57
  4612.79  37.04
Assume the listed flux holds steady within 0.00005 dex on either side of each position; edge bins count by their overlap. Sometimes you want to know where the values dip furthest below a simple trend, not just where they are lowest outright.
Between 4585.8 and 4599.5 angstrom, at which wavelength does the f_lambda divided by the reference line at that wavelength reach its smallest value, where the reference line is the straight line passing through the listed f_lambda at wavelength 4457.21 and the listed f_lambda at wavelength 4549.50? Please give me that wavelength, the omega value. 4595.83 angstrom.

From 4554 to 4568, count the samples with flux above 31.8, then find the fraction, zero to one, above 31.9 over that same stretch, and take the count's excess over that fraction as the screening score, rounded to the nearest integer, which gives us 8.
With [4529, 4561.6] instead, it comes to 14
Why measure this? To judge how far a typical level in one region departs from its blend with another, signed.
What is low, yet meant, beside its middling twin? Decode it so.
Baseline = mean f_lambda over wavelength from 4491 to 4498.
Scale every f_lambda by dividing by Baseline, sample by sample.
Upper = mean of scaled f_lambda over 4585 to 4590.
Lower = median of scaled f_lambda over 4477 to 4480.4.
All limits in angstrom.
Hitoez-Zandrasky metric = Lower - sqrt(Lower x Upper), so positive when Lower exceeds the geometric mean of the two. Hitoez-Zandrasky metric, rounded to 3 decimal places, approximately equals -0.067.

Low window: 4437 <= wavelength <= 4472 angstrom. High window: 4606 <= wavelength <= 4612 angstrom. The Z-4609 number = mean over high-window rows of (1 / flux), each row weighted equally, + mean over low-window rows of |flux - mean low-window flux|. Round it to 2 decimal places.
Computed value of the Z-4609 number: 3.48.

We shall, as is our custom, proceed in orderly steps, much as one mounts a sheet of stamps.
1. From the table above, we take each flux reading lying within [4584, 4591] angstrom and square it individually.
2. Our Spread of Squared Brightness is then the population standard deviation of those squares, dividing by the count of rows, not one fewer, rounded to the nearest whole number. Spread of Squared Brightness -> 281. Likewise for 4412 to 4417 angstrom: 92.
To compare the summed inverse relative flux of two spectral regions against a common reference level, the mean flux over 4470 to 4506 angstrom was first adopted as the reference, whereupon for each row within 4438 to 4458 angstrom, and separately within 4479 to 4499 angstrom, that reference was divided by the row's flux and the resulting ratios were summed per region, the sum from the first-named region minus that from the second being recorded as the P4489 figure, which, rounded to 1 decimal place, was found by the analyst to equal 2.1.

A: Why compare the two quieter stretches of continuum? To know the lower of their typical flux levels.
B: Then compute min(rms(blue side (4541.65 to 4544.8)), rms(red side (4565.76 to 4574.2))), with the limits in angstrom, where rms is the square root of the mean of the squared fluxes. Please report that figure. 33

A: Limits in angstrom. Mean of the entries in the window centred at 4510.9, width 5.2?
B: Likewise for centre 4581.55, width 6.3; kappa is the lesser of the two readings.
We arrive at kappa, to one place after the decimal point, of 29.3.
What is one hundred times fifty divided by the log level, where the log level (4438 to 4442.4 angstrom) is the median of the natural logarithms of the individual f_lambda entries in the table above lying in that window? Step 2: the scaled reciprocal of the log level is 1521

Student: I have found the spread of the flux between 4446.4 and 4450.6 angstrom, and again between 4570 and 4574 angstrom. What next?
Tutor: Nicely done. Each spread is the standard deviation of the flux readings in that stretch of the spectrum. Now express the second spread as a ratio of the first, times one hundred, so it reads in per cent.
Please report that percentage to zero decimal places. 105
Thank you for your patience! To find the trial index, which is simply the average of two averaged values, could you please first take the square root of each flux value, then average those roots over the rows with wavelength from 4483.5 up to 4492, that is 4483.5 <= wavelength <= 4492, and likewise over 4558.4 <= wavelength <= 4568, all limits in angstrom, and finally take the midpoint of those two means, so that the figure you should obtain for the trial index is 5.58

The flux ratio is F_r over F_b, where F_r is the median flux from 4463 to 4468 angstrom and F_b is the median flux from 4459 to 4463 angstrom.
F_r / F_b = 0.95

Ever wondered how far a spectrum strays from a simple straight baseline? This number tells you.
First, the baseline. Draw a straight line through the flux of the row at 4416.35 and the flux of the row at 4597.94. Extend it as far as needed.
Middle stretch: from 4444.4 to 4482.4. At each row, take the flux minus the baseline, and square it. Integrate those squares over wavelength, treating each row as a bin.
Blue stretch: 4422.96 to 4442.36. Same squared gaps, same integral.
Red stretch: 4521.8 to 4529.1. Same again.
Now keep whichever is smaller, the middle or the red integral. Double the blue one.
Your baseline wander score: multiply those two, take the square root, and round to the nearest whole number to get 297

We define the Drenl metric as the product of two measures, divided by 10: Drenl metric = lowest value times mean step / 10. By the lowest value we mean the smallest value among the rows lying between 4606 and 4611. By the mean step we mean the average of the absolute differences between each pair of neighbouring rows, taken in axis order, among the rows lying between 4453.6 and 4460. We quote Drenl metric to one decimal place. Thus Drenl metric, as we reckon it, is 9.8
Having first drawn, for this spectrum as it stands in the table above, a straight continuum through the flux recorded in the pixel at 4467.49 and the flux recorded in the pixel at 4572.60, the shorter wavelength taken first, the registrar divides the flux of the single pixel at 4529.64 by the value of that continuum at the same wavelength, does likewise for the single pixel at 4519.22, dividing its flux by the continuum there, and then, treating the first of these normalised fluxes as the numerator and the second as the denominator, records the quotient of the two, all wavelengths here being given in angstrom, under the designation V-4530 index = 1.14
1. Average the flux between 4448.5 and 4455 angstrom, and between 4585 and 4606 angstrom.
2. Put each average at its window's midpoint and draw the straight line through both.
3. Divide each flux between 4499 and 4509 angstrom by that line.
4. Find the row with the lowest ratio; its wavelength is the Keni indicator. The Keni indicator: 4500.53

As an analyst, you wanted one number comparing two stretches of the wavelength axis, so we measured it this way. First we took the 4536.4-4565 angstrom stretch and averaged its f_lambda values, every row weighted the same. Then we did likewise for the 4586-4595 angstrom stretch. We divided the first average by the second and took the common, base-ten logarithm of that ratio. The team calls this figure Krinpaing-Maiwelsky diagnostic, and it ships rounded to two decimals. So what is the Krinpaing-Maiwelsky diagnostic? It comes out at 0.00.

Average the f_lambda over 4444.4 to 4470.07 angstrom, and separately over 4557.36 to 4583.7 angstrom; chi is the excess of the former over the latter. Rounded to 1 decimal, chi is -3.9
